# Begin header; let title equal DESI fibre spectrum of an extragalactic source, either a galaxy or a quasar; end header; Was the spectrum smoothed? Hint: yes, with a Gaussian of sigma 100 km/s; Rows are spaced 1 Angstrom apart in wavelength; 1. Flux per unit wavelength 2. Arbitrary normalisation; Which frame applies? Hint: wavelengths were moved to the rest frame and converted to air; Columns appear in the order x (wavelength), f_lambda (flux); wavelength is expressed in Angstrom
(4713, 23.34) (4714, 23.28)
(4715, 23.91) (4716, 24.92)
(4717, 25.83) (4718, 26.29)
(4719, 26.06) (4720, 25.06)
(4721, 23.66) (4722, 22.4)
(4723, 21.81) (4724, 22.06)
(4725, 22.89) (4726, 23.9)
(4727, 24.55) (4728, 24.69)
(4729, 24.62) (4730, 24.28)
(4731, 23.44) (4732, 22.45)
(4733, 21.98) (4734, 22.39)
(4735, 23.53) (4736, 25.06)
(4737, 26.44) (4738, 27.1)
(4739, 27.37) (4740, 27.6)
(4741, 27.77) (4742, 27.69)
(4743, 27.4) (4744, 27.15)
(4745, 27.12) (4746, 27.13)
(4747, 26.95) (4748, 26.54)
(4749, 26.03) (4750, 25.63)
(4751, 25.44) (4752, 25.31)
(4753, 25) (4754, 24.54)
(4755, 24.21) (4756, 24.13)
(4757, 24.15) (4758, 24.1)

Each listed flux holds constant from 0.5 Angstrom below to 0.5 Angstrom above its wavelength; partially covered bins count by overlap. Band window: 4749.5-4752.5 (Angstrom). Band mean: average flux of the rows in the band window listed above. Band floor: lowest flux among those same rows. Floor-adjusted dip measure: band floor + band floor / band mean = 26.3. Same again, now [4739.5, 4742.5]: 28.6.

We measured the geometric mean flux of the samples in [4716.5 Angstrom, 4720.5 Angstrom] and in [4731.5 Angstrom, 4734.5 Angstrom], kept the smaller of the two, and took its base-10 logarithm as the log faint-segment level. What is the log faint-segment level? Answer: 1.348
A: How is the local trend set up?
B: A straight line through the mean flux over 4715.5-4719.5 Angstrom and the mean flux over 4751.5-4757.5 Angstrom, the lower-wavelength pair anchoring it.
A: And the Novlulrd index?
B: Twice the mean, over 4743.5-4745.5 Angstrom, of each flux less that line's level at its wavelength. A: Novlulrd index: 4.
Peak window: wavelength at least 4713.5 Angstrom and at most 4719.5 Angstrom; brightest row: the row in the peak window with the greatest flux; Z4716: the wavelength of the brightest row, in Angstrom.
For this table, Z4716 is 4718 Angstrom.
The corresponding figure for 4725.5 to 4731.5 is 4728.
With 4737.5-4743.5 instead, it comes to 4741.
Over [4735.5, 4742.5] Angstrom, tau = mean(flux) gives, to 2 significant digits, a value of 27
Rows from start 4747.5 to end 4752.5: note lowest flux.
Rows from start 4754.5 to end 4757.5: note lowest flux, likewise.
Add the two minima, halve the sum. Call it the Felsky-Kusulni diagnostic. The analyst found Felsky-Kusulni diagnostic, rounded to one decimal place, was 24.7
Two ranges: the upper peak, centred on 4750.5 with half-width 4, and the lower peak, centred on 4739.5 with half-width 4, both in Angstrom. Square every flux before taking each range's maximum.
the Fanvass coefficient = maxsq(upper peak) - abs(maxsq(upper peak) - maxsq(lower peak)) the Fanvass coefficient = 681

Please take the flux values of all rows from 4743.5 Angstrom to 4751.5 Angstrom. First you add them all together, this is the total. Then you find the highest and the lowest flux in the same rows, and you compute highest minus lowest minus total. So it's -210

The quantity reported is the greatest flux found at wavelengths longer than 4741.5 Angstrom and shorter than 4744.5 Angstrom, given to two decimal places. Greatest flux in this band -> 27.69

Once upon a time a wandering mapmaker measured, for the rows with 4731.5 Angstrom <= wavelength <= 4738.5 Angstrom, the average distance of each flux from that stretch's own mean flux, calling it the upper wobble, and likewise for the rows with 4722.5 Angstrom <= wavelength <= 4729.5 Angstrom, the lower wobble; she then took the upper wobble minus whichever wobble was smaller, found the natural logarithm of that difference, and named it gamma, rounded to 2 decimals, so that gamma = -0.36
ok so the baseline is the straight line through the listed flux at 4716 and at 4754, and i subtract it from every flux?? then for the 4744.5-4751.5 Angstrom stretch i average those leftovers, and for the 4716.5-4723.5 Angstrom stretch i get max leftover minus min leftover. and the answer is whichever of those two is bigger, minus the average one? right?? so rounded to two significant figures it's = 2.6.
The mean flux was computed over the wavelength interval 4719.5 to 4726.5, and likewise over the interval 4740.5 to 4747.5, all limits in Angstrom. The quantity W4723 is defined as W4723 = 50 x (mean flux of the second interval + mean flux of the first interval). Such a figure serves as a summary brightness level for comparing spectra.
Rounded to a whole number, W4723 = 2521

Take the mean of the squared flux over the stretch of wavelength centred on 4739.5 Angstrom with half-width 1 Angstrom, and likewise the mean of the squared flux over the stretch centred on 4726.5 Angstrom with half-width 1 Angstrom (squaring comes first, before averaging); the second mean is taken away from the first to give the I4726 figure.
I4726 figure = 168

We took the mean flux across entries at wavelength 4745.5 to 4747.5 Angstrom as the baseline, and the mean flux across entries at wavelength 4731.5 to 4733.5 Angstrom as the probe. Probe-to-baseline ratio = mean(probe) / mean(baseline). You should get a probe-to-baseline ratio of 0.82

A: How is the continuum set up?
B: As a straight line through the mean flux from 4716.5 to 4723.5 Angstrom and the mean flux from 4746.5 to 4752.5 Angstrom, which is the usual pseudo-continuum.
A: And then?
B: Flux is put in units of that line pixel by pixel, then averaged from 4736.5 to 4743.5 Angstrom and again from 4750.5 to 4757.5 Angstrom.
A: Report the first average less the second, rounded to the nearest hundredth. 0.13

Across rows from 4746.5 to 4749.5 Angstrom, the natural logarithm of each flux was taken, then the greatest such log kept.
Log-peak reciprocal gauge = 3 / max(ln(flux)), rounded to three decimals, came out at 0.911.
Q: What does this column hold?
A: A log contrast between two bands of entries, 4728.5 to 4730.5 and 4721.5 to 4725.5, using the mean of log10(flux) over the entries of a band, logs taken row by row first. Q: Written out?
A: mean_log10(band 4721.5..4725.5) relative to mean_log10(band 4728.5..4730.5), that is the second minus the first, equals -0.04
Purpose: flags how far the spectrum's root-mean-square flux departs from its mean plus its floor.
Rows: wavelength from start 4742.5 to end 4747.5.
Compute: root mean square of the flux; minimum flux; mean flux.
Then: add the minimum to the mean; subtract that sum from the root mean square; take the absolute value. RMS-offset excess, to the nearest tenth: 26.9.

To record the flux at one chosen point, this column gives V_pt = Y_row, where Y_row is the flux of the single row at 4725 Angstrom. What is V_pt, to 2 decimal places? 22.89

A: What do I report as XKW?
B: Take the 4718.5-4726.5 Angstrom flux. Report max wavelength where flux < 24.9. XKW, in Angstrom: 4726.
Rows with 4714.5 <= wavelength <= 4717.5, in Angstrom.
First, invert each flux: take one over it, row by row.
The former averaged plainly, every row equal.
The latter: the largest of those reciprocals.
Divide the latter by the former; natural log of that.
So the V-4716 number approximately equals 0.039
